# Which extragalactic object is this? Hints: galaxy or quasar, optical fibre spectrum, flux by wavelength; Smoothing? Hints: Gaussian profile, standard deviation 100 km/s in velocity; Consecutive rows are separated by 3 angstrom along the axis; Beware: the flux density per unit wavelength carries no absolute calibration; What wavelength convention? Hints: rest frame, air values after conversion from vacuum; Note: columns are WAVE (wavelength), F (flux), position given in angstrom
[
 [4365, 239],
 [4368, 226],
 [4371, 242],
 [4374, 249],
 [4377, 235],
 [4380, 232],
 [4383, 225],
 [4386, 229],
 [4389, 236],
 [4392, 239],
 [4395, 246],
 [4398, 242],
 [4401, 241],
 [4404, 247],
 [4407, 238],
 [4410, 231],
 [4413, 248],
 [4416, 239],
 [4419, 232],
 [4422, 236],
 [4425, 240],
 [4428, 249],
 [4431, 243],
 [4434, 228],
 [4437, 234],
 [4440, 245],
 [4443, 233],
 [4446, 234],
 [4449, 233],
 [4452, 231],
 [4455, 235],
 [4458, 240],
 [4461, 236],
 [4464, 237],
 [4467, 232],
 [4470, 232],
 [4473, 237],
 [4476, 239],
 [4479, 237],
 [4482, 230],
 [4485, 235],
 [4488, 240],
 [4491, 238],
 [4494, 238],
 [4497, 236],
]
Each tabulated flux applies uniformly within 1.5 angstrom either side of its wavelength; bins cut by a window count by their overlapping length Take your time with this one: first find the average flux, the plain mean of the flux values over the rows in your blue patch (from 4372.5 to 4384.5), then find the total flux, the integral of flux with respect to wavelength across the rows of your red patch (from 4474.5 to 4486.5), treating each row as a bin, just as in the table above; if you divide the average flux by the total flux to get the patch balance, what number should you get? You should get 0.0833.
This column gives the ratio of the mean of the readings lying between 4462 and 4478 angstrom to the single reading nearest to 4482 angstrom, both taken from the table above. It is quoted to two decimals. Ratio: 1.02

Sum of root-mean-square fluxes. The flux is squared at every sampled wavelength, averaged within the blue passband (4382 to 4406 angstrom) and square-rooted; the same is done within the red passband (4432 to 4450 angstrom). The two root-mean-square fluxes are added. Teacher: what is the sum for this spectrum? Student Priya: 473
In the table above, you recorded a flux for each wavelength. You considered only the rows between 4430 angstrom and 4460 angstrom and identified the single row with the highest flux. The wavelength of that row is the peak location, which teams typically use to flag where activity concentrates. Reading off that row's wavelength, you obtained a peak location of 4440 angstrom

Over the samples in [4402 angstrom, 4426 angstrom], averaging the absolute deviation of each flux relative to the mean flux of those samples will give 5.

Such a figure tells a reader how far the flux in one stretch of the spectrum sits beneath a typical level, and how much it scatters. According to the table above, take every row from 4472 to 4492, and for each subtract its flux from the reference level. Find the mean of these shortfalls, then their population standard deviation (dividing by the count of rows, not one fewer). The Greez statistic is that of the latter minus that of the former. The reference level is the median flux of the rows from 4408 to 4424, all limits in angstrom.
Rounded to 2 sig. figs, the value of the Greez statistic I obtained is 3.6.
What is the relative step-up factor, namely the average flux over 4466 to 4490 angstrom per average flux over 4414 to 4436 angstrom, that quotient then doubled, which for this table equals 1.98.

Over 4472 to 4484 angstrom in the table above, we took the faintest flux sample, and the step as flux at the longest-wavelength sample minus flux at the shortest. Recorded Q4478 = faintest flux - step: 237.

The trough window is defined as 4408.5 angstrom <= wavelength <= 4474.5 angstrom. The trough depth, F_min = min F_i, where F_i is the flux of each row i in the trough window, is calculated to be 228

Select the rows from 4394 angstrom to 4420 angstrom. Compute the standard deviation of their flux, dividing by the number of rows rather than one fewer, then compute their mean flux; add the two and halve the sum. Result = 123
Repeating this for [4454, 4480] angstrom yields 119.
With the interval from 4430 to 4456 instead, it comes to 120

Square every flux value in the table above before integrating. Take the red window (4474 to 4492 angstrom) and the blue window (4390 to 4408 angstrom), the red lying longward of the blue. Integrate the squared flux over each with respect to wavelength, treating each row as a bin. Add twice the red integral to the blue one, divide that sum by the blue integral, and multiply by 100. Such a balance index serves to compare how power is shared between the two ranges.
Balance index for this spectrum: 290.8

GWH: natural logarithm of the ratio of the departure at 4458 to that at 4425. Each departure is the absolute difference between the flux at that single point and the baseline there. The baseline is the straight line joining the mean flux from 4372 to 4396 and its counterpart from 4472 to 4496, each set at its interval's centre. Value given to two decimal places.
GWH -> -0.04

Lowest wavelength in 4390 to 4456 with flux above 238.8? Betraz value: 4392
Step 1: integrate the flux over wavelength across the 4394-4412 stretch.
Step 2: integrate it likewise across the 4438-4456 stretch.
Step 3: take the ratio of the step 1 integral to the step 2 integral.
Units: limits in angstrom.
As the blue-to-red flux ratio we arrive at 1.02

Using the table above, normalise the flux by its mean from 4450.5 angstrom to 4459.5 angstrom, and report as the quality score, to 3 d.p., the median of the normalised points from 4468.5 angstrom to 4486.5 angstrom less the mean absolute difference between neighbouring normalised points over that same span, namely 0.985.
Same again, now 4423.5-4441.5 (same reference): 0.986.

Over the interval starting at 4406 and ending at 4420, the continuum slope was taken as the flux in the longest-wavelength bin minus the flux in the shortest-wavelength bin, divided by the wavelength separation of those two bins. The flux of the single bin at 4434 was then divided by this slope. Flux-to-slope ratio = -456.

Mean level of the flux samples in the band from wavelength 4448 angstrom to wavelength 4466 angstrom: 235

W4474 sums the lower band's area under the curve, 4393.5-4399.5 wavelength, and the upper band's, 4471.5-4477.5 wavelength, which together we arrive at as 2892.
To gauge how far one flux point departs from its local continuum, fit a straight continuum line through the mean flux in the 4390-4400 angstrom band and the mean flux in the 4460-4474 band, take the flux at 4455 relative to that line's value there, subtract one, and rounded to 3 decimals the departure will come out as -0.004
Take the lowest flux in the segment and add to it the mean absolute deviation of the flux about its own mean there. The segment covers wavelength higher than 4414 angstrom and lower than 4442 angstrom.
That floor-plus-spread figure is 233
